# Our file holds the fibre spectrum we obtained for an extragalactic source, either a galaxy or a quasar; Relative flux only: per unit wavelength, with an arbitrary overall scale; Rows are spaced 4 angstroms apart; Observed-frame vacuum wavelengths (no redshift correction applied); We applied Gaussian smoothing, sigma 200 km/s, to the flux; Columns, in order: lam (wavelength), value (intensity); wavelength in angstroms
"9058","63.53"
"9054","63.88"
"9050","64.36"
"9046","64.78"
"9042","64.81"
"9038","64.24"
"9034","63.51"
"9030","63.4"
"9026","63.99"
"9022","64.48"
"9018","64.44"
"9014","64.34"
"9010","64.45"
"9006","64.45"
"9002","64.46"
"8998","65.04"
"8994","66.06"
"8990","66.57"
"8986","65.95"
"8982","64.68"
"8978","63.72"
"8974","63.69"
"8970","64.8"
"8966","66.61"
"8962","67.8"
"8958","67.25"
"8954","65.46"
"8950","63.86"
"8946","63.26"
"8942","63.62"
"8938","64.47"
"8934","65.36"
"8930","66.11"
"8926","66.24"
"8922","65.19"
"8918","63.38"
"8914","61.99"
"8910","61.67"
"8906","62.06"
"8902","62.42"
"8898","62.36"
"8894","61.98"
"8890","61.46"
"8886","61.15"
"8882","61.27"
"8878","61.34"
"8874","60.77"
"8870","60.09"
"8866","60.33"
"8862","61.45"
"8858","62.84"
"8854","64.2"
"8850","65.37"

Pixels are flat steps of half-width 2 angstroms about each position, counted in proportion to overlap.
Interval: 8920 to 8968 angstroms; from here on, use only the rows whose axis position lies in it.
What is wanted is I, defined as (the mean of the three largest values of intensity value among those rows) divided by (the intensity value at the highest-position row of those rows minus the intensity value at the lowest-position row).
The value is 47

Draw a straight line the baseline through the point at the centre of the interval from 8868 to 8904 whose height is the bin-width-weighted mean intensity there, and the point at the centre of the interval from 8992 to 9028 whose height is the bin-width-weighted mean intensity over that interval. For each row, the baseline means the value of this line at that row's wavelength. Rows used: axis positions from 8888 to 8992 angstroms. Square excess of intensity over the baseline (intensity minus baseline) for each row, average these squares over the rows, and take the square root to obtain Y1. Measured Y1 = 2.1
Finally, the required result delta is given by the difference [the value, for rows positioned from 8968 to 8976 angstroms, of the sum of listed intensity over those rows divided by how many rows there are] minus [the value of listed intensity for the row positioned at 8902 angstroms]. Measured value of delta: 1.8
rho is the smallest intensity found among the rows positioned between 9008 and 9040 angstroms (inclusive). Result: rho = 63.4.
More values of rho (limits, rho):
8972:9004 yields 63.69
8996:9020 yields 64.34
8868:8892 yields 60.09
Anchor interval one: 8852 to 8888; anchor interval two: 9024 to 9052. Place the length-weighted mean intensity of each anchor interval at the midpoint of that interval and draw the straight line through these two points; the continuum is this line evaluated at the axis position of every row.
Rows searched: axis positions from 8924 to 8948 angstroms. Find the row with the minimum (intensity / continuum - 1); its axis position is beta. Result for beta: 8946 angstroms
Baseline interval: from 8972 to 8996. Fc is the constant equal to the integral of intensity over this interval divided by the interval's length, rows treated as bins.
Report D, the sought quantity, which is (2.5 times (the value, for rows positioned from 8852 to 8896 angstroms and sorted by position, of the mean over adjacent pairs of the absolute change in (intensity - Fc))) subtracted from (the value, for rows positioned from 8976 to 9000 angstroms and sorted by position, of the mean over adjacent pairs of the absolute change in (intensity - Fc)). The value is -0.7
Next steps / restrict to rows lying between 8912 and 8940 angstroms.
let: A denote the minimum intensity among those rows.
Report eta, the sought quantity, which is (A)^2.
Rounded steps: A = 61.99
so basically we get 3843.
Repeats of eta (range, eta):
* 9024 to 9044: 4020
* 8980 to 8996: 4184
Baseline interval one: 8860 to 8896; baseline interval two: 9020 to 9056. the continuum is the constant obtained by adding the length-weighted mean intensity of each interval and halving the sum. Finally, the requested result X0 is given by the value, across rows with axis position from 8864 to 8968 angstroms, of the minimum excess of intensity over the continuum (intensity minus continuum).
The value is -2.5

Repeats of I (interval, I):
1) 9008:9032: -61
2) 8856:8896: -72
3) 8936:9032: -63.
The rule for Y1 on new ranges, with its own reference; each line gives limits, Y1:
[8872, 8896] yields 0.2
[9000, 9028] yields 0.5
